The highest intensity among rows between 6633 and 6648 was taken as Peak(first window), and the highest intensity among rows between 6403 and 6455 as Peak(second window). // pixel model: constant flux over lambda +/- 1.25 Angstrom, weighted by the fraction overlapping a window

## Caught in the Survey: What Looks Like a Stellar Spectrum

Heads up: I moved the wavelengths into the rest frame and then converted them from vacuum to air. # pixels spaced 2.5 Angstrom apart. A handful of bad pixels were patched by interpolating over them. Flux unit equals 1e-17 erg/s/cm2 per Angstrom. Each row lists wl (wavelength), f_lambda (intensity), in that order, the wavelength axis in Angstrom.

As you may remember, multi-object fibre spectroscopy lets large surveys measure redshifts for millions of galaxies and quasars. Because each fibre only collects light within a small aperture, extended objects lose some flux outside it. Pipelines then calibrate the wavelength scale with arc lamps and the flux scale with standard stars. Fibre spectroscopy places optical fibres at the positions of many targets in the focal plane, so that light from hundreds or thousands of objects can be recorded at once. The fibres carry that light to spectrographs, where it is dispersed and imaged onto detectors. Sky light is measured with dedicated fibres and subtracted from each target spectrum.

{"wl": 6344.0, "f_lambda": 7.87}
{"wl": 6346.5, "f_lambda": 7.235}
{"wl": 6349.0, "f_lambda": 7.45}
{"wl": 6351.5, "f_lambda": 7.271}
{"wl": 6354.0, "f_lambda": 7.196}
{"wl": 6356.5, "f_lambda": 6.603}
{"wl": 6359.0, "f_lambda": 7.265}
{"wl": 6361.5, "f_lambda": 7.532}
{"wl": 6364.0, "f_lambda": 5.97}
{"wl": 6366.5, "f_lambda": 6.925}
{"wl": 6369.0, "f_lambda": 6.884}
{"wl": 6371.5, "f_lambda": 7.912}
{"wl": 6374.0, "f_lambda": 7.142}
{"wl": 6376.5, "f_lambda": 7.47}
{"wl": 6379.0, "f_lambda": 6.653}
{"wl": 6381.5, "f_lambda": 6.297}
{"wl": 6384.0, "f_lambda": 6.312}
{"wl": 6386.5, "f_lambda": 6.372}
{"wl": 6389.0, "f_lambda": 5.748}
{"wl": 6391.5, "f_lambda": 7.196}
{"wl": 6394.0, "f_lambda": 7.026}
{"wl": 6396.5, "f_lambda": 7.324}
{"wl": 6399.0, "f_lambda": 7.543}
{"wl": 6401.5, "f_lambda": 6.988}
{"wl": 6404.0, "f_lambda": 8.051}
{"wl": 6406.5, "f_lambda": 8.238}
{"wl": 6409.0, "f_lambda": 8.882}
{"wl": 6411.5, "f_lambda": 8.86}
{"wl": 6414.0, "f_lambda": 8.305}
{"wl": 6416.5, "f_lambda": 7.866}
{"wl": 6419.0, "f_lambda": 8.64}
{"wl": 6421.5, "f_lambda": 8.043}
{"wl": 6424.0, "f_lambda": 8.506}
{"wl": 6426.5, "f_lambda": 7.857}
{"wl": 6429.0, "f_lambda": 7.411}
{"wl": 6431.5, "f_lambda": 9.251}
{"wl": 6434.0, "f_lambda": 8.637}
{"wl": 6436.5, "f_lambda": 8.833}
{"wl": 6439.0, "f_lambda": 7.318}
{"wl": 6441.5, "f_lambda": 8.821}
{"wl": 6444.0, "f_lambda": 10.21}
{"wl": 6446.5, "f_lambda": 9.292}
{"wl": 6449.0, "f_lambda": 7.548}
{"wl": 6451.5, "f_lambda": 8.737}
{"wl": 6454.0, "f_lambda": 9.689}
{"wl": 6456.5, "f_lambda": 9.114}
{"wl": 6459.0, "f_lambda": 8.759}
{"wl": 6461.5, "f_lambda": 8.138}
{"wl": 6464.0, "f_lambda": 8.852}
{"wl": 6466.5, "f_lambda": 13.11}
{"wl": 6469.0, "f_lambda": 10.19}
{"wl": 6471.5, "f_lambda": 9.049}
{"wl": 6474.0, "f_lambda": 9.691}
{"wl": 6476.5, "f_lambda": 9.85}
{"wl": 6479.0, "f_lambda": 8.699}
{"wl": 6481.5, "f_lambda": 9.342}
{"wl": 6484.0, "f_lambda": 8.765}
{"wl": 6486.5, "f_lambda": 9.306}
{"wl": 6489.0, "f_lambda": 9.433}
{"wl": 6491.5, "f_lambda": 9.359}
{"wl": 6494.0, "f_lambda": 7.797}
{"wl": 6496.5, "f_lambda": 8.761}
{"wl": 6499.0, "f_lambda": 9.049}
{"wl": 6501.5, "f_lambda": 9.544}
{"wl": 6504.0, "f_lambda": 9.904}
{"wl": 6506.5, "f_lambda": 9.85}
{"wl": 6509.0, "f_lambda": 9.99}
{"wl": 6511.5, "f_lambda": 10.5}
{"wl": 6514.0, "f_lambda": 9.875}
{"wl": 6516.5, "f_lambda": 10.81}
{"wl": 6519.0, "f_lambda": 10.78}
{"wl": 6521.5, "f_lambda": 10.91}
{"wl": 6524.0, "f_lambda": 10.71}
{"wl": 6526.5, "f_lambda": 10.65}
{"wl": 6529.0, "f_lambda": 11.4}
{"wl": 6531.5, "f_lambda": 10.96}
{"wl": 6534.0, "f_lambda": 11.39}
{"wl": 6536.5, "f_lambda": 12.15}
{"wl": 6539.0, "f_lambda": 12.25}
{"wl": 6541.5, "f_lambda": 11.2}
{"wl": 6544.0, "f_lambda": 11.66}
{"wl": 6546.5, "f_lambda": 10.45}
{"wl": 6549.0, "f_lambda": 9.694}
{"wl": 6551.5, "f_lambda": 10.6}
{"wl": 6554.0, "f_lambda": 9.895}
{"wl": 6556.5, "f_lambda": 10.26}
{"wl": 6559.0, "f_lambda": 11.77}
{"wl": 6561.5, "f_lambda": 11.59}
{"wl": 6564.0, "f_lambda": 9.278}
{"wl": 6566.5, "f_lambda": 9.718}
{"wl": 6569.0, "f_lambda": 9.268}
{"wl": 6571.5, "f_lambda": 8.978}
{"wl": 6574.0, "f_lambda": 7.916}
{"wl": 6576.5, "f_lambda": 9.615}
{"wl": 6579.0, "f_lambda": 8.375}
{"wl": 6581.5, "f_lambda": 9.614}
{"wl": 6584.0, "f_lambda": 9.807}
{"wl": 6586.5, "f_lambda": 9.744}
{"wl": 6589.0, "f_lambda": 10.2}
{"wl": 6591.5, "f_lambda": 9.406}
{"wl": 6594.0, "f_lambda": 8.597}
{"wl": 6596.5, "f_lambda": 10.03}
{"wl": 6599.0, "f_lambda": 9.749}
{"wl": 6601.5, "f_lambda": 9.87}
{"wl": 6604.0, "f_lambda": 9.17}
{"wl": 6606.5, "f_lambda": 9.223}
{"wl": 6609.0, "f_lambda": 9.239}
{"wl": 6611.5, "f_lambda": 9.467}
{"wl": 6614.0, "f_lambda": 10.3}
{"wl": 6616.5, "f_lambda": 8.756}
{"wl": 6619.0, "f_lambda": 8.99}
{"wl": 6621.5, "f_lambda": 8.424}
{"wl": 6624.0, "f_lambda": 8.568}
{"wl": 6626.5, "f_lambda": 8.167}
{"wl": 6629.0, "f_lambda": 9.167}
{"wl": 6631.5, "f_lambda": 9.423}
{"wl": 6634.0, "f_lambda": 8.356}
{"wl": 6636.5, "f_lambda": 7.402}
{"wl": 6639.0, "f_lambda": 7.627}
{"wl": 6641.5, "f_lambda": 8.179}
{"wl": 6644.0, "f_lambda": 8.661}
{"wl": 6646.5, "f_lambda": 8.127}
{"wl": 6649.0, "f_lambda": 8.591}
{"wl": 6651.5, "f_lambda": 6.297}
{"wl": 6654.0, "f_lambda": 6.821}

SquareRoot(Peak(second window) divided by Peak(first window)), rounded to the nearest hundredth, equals 1.09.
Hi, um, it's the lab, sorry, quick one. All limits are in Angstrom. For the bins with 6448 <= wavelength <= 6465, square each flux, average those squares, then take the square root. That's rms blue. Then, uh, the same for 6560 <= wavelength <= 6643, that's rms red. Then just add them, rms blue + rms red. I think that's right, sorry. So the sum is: 17.9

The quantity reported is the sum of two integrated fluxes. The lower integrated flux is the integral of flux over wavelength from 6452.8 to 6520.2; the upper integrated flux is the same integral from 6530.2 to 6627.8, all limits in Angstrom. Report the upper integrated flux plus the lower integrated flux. 1606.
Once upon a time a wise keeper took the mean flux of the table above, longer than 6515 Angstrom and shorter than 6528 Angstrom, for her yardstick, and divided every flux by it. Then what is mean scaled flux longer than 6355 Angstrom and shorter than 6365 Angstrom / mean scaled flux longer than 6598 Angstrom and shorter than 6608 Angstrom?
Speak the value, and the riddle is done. 0.72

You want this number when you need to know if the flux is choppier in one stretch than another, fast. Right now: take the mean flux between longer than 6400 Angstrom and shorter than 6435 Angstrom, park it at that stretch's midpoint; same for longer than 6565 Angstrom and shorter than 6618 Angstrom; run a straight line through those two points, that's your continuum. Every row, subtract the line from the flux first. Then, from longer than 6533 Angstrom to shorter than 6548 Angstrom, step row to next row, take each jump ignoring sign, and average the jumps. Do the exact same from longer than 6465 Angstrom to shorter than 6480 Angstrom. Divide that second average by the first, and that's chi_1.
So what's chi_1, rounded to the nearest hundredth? 1.69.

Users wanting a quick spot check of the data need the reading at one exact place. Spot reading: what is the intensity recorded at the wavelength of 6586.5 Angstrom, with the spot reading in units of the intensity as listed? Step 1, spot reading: 9.744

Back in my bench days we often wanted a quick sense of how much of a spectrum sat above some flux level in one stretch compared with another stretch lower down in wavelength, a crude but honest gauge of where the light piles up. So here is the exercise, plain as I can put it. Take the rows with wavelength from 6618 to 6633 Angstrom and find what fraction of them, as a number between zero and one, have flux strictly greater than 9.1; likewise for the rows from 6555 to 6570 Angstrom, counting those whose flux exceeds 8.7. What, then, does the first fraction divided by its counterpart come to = 0.3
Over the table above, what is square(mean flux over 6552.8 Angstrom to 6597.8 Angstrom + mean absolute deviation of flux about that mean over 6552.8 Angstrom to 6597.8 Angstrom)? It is 107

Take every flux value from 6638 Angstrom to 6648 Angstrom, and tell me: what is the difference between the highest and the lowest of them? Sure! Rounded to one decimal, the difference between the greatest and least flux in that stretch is 1.0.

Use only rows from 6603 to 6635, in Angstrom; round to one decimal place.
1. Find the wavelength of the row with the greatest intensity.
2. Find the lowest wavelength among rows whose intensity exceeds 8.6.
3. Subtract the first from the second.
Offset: -10.0 Angstrom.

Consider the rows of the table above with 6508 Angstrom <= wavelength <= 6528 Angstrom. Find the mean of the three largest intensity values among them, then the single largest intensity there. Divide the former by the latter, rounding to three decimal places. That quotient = 0.993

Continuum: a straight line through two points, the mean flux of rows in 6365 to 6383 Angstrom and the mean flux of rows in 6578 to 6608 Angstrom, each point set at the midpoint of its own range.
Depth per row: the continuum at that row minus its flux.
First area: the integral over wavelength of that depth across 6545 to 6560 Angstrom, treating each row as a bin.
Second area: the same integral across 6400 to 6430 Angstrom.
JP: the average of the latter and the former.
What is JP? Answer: -20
